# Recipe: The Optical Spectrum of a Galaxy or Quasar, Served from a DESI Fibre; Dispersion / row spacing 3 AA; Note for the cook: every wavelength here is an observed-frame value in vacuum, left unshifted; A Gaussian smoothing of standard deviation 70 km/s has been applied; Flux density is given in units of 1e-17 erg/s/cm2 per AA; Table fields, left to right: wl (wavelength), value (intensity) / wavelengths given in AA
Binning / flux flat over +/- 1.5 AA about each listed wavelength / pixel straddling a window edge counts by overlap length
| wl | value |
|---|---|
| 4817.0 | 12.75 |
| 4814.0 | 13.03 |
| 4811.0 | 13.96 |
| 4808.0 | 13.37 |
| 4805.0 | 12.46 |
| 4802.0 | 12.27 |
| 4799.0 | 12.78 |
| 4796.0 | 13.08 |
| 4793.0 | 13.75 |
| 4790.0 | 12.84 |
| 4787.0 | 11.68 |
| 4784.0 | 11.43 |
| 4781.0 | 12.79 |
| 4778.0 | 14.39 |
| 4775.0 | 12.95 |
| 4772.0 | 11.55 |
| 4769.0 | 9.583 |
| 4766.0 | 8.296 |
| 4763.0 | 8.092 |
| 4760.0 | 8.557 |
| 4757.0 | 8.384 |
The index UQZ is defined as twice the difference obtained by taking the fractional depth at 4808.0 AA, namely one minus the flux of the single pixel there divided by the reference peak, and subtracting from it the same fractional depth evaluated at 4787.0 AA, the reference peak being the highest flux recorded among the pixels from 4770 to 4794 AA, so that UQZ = -0.2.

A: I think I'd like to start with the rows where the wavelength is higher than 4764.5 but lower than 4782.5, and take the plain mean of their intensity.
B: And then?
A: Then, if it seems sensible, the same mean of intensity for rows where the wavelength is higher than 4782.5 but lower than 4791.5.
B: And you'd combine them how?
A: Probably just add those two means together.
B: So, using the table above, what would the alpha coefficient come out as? 23.6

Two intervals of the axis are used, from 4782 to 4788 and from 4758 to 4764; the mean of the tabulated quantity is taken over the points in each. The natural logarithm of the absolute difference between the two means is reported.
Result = 1.2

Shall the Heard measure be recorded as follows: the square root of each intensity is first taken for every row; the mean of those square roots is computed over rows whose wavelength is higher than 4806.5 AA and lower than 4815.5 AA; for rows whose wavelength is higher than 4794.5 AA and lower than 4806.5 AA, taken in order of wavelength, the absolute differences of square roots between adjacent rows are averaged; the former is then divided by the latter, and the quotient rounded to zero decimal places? 78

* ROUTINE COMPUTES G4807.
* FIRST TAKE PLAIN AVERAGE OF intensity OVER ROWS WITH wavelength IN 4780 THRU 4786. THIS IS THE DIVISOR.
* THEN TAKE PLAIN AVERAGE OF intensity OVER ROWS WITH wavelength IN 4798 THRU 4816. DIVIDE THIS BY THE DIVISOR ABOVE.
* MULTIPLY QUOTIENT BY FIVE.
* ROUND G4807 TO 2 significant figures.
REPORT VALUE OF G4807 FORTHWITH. 5.4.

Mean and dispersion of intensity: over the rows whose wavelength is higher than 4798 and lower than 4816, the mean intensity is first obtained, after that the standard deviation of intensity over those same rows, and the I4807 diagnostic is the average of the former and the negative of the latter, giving 6.2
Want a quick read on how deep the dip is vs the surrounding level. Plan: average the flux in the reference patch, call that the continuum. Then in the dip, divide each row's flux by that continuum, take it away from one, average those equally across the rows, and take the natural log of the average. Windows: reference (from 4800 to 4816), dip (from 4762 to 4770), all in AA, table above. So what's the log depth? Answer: -1.1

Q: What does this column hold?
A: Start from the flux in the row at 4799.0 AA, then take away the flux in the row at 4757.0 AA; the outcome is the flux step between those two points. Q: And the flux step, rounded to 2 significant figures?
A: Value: 4.4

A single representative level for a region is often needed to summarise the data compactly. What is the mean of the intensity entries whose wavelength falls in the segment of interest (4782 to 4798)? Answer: 12.6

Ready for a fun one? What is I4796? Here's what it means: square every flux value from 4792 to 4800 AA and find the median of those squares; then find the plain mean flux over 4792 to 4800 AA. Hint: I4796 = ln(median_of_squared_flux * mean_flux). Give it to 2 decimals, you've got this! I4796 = 7.72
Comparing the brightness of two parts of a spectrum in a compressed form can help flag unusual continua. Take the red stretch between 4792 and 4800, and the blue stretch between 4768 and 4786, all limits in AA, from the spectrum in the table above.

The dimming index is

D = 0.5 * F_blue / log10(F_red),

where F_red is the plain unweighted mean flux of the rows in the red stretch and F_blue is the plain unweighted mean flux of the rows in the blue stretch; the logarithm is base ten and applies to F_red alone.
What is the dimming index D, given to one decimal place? 5.4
